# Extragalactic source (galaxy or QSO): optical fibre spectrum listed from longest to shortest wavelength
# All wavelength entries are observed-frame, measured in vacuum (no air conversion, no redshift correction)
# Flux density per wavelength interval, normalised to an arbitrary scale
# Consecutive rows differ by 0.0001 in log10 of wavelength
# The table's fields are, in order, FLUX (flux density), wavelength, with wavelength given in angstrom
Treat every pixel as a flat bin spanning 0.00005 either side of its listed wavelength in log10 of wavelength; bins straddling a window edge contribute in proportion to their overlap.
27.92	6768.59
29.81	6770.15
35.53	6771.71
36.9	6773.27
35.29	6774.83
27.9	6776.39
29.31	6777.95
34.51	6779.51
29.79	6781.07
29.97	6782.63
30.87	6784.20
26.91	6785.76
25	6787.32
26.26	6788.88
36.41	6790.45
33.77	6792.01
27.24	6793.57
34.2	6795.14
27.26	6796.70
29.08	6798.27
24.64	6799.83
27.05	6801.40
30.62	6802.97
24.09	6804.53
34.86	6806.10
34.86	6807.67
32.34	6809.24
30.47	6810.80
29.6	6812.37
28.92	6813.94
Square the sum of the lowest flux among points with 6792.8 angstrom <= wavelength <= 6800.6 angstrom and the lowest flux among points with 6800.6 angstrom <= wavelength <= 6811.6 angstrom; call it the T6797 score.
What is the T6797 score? 2375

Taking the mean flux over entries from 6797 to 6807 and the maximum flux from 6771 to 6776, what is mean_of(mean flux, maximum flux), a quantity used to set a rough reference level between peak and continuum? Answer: 32.6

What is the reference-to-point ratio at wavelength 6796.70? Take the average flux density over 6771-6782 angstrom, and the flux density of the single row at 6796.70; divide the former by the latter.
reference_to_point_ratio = 1.20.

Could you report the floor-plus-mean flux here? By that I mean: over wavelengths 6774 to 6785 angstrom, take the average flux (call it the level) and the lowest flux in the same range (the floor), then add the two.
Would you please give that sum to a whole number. 59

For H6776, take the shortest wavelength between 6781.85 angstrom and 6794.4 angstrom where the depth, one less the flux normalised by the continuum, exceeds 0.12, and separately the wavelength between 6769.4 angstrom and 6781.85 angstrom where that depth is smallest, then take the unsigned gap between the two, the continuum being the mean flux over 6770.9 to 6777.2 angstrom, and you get 12.5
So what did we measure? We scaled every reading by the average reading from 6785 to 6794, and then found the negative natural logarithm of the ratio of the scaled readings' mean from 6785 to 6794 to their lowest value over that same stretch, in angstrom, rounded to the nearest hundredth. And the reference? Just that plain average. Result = -0.16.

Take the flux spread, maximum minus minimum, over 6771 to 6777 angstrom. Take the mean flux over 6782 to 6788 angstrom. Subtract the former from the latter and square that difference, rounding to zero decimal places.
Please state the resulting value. 368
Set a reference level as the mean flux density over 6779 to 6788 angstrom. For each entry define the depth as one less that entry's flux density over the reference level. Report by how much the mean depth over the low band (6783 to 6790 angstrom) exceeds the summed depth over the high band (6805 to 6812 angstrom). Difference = 0.6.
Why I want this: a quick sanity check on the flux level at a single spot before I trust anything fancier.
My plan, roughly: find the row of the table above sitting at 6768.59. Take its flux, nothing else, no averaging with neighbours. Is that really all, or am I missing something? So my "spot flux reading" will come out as 27.92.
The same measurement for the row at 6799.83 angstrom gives 24.64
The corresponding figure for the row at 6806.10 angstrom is 34.86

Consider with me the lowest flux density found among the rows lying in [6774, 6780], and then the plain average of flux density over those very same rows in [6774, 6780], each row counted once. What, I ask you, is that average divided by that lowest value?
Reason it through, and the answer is 1.14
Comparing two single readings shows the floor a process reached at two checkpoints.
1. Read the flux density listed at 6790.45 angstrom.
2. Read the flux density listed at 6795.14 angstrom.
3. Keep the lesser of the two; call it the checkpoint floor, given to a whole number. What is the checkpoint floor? 34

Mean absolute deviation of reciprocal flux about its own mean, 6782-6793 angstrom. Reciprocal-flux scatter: 0.0038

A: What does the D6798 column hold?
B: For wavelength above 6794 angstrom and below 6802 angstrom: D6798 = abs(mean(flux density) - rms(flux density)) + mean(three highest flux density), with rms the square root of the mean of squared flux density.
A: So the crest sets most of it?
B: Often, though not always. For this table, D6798 30.4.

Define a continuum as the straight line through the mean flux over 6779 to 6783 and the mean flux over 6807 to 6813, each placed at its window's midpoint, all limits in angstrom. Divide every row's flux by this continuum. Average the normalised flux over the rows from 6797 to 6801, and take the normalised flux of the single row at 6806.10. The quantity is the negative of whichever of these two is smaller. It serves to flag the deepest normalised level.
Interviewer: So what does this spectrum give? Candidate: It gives -0.85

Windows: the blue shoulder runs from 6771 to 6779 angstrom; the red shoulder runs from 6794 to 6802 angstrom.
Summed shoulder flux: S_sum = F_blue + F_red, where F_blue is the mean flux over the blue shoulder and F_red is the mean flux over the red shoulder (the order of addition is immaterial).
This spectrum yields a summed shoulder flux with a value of 61.4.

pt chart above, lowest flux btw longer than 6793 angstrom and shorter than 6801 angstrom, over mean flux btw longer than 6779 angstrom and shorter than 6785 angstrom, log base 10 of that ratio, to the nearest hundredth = -0.10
